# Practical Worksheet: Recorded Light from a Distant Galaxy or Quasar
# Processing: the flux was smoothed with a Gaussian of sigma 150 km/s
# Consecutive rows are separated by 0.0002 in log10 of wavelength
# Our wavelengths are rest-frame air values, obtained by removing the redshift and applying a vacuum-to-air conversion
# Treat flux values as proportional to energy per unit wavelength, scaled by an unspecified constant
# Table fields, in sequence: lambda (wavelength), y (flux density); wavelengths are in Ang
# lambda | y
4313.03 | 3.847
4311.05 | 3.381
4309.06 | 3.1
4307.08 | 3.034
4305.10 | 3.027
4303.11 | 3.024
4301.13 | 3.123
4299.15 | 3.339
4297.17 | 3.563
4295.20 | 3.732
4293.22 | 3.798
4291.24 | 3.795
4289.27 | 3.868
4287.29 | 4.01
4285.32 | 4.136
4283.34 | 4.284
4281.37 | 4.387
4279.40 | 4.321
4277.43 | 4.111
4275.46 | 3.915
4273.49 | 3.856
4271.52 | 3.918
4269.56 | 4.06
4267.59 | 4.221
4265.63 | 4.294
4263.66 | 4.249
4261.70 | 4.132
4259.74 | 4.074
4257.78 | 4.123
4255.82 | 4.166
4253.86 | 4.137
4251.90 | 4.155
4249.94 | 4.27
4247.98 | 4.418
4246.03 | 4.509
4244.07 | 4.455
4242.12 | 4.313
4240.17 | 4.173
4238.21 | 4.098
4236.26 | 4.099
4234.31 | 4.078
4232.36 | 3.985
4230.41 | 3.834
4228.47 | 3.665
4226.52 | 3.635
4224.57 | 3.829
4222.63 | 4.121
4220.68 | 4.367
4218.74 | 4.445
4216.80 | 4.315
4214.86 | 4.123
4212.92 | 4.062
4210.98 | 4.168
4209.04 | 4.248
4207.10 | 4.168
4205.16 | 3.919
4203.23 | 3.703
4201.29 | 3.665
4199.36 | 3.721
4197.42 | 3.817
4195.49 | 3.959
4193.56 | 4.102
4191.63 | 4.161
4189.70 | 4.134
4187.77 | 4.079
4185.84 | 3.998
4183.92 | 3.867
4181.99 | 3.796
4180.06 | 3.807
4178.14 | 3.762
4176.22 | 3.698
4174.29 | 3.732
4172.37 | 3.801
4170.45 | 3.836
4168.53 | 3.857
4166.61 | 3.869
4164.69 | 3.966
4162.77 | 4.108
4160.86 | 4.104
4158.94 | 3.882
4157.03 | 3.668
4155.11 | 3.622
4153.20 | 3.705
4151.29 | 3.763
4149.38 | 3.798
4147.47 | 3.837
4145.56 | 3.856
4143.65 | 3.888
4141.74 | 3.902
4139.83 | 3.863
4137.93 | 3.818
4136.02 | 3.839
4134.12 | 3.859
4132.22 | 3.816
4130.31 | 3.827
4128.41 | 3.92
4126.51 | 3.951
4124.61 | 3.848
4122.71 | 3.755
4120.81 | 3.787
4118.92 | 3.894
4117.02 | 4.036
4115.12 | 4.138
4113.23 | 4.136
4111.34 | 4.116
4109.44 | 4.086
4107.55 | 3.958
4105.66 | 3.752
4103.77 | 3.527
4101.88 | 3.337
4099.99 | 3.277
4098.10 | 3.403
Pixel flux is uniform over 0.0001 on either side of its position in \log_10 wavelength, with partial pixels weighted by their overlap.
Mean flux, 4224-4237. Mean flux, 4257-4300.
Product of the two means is 15.5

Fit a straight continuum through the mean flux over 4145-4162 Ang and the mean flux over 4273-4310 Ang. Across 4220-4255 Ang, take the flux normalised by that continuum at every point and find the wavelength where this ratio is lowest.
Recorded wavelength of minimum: 4226.52 Ang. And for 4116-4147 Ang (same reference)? 4122.71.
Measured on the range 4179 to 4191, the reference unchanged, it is 4181.99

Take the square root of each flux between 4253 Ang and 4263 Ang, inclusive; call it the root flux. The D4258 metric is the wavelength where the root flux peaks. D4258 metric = 4255.82 Ang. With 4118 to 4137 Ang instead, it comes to 4126.51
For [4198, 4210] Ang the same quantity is 4209.04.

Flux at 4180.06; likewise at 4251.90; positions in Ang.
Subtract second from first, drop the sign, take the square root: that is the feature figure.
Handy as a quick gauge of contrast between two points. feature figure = 0.59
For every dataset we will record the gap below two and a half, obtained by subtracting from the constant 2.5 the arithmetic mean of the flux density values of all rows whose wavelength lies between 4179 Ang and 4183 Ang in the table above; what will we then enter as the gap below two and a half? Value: -1.30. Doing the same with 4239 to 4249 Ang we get -1.87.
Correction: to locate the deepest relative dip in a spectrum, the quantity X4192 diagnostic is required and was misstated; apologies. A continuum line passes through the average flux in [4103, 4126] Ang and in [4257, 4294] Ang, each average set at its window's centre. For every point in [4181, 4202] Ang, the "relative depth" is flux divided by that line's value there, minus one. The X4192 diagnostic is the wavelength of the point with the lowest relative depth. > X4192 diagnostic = 4201.29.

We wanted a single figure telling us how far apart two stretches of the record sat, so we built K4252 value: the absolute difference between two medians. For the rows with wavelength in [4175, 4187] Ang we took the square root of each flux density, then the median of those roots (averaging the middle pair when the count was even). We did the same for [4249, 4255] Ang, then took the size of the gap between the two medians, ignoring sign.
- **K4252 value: 0.089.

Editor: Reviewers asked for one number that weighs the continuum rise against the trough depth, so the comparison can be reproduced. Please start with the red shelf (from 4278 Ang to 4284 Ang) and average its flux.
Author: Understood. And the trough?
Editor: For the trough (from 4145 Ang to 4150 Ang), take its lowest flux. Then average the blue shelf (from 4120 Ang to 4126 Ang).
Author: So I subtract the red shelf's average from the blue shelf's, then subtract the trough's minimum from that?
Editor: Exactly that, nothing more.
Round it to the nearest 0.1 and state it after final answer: -4.3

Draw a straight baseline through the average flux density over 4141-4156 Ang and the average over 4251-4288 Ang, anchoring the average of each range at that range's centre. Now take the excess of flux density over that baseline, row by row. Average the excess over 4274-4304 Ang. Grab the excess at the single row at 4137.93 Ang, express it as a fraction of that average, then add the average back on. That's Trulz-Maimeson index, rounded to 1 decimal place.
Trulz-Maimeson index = -0.5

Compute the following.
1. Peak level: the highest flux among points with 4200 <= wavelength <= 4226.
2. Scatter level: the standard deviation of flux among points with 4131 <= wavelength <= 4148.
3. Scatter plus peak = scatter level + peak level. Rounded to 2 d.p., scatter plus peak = 4.47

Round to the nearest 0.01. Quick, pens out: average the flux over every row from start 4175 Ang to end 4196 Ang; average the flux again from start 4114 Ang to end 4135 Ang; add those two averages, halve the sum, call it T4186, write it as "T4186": 3.92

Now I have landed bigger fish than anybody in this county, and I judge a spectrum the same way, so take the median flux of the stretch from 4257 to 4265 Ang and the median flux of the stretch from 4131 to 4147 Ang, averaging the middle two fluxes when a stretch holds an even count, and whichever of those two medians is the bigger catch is 4.13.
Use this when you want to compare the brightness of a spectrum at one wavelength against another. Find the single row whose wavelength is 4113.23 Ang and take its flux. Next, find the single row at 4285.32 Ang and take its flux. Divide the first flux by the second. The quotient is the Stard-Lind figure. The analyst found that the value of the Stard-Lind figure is 1.00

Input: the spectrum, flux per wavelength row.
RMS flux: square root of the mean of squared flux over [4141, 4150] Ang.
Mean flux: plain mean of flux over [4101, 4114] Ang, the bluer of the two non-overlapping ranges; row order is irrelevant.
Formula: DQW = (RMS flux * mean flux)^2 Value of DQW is 220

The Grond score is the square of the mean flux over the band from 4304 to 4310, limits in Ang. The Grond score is 9.3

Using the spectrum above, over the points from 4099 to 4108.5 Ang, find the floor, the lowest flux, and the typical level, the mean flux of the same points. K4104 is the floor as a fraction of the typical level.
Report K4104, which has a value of 0.918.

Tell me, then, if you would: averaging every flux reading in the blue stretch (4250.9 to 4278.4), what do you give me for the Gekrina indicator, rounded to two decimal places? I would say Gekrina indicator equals 4.10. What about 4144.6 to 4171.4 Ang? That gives 3.85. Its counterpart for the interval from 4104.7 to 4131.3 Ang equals 3.94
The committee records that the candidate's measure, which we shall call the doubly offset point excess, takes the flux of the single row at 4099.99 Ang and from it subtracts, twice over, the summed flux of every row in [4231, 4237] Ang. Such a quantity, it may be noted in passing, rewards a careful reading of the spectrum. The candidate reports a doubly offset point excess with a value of -21.05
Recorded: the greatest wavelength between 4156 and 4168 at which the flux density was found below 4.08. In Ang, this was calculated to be 4166.61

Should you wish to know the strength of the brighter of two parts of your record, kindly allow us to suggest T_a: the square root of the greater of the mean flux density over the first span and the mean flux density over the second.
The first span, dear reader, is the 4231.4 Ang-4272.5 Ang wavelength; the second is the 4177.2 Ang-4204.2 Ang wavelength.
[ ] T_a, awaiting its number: 2.05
